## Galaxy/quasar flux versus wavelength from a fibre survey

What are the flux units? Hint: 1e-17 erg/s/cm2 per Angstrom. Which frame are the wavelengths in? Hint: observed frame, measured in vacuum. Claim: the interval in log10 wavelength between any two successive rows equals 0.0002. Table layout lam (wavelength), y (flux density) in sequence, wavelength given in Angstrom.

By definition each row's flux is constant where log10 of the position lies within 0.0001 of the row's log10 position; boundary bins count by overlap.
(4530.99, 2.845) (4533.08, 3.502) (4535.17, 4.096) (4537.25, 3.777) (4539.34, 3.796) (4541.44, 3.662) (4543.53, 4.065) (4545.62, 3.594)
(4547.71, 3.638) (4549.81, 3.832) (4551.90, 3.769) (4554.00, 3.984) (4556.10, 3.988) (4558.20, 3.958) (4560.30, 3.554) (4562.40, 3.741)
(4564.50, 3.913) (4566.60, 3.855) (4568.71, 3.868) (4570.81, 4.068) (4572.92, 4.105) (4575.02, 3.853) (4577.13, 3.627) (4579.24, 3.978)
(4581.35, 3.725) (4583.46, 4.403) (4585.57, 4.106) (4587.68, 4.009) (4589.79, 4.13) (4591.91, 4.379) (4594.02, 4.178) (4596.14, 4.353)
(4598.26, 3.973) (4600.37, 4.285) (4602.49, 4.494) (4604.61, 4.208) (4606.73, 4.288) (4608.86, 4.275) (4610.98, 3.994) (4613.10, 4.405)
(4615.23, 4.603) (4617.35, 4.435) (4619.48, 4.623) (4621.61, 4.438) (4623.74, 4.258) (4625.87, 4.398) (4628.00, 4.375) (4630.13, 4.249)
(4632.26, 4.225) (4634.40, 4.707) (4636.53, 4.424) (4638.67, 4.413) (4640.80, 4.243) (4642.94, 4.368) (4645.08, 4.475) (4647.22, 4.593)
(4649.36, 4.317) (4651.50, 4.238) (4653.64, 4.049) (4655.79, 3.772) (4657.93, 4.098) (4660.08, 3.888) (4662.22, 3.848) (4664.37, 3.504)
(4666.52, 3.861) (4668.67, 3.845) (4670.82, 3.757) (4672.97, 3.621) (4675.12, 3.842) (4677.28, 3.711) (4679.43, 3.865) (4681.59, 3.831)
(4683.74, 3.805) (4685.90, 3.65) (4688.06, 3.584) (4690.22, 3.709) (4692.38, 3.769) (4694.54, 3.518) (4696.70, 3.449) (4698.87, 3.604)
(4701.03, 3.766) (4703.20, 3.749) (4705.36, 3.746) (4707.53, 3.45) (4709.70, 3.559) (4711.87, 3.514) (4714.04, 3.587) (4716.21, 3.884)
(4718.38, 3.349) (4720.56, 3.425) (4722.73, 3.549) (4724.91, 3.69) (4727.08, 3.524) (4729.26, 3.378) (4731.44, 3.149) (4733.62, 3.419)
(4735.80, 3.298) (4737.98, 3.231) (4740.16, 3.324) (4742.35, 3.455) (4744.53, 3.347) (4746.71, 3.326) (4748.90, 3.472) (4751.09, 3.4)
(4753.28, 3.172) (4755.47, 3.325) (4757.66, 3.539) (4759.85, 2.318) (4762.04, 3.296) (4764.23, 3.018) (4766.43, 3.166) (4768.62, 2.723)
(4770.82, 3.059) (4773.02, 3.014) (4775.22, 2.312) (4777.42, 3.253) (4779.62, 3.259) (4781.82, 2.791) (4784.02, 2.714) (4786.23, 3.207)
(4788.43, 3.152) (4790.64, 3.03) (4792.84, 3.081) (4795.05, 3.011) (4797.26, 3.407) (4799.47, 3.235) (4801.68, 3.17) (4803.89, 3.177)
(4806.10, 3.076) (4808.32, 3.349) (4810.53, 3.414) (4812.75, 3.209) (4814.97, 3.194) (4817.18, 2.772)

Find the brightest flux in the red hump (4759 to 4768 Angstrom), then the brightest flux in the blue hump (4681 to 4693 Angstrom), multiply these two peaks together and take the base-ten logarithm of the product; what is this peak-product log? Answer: 1.10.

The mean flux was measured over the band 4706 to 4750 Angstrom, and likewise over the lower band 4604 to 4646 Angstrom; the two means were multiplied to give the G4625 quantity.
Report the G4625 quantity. 15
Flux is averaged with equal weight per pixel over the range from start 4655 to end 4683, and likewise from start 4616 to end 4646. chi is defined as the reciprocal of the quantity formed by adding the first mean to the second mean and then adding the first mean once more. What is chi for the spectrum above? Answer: 0.083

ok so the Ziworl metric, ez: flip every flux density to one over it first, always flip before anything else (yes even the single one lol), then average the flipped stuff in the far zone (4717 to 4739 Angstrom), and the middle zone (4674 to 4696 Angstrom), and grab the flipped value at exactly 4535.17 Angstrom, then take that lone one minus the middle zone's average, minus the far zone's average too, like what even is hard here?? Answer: -0.319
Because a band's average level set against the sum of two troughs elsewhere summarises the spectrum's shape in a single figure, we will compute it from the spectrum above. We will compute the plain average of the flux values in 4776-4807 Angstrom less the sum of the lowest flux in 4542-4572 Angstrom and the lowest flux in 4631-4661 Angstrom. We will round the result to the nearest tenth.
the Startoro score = -4.2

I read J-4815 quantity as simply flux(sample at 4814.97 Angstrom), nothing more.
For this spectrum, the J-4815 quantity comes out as 3.194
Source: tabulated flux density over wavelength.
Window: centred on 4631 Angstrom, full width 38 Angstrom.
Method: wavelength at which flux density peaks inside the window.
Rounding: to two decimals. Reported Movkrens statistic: 4634.40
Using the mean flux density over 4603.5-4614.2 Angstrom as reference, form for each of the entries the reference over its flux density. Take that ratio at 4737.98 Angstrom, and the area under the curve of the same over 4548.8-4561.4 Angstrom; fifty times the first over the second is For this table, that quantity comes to 4.72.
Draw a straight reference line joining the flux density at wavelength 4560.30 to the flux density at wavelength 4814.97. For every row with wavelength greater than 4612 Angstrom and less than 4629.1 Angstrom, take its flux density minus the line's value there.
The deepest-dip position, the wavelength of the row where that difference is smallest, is 4623.74 Angstrom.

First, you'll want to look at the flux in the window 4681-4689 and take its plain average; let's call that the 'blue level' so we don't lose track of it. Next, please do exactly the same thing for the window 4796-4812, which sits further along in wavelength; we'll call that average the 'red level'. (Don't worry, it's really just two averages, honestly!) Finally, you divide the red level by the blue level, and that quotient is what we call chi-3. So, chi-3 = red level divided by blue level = 0.877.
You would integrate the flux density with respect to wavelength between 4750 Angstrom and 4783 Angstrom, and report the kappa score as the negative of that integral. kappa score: -100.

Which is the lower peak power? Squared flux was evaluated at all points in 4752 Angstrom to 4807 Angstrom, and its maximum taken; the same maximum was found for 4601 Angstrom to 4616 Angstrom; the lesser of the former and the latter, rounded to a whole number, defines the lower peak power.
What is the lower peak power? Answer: 13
